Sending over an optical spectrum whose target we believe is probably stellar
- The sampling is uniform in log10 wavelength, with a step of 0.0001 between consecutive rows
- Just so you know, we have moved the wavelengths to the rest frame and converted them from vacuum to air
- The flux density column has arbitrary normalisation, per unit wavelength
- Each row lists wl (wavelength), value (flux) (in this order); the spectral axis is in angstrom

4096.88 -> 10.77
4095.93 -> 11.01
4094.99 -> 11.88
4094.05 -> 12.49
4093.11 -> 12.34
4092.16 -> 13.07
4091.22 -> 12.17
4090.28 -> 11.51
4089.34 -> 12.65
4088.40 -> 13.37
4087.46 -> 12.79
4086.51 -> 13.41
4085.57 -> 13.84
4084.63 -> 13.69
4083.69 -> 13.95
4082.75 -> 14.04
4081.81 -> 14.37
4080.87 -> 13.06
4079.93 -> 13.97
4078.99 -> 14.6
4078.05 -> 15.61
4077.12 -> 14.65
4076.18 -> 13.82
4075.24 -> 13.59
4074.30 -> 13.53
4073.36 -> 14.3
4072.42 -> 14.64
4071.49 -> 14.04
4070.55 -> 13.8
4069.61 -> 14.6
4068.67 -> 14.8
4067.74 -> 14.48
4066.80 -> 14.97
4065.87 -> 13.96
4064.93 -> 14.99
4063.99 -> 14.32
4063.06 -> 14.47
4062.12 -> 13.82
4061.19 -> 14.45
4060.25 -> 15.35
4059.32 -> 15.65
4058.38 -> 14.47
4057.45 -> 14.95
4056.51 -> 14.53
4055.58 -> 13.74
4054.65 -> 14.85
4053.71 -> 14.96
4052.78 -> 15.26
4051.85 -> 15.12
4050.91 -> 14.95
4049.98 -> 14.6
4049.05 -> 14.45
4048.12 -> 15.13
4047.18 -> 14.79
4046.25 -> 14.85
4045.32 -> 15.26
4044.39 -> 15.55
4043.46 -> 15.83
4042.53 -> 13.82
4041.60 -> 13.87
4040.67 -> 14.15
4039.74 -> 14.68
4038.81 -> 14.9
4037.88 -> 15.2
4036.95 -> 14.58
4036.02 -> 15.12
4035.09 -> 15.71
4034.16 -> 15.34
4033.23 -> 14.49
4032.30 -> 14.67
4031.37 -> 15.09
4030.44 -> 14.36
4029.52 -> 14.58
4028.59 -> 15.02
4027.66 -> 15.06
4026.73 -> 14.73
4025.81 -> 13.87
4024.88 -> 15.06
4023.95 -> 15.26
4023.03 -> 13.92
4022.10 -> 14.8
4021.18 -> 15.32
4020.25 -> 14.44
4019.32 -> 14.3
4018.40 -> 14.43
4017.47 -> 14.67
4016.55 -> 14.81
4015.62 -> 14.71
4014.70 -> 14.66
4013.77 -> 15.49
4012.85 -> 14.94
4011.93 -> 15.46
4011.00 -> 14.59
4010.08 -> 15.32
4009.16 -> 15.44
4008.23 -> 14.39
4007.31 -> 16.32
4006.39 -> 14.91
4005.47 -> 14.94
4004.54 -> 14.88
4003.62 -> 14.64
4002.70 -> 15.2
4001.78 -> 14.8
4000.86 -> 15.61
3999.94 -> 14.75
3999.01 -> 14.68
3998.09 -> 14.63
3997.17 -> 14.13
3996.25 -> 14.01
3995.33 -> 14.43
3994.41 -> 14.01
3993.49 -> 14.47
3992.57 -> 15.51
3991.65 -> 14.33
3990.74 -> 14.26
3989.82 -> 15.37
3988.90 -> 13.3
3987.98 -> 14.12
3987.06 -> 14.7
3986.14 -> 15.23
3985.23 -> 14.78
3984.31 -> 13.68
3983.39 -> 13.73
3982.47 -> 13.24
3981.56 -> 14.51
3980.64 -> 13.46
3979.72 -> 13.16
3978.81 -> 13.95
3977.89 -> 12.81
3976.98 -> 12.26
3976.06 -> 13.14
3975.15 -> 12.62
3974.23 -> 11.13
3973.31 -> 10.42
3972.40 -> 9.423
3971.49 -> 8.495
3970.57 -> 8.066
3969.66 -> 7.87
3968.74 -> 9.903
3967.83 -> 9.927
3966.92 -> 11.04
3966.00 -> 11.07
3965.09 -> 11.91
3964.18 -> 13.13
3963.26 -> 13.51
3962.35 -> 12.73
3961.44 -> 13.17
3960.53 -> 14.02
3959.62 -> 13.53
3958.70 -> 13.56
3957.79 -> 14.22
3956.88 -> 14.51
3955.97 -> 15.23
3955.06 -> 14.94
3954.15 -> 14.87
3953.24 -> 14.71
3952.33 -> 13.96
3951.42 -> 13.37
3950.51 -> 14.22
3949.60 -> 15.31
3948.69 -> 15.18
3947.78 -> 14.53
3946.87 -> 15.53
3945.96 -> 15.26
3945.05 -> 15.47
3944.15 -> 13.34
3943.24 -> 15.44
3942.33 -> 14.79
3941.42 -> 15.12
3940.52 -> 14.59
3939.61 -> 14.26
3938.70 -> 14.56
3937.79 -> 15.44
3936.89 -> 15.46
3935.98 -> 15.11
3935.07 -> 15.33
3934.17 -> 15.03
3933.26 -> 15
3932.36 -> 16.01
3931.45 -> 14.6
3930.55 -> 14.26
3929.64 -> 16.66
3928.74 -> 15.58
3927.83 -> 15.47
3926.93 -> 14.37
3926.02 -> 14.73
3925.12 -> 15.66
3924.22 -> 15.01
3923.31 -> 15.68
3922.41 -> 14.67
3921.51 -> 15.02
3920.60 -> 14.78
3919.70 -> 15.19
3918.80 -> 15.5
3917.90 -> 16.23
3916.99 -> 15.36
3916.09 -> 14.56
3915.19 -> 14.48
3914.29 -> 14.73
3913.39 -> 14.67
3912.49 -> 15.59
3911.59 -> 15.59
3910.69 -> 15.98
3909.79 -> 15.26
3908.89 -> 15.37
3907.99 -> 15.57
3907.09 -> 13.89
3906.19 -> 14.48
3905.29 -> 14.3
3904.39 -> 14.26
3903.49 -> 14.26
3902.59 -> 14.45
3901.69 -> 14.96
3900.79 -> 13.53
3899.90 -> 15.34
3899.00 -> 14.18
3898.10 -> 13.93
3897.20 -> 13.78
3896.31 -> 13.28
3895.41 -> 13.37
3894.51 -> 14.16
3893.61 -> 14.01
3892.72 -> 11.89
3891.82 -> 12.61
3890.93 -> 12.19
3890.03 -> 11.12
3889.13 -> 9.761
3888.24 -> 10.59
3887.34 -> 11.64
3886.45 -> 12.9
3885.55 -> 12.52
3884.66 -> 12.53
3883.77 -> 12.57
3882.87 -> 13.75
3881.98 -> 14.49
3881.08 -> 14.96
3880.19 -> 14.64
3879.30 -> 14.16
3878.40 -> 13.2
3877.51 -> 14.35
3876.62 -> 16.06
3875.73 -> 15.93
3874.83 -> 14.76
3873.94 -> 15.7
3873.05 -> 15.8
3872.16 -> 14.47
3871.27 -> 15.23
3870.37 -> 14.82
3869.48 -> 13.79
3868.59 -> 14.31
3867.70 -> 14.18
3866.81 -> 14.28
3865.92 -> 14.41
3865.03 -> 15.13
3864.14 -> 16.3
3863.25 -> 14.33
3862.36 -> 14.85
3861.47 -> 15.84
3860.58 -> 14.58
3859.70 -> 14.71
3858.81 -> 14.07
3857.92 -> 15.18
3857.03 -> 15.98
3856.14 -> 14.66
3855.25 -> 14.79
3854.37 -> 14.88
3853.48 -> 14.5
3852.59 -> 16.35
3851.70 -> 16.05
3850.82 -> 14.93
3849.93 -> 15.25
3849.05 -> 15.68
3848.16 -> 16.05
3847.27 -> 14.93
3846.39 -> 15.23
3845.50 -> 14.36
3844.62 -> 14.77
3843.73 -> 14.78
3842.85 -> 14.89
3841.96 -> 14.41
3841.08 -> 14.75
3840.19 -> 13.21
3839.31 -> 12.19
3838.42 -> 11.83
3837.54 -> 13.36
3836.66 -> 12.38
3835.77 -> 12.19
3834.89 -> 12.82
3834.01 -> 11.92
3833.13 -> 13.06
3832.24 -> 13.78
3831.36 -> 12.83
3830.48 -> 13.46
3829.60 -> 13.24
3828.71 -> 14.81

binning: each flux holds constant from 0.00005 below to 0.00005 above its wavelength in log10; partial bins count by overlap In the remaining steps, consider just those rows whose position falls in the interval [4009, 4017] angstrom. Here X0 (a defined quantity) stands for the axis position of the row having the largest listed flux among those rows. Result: 4013.77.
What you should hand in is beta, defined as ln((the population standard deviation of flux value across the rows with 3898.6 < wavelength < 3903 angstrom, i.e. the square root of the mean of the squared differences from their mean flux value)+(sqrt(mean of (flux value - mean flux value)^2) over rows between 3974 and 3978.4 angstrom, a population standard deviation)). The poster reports 0.3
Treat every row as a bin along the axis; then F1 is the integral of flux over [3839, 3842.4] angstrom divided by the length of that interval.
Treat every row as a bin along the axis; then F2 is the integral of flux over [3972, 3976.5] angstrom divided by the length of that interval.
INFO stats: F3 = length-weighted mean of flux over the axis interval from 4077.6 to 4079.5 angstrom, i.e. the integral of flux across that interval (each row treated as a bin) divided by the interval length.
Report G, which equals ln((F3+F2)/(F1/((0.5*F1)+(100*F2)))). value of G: 7.7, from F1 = 13.7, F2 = 11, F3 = 15.06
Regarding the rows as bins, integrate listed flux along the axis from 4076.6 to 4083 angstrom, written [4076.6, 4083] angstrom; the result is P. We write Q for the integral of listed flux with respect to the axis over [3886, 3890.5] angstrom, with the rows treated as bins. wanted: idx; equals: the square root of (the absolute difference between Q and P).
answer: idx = 6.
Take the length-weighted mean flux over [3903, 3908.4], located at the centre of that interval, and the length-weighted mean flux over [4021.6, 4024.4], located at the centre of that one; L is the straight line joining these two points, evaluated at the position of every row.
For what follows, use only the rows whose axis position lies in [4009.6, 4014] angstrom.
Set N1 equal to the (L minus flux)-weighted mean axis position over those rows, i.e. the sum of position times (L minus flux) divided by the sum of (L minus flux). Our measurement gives 4012.2 angstrom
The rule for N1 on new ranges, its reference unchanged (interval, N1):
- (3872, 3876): 3874.3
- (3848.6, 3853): 3851.1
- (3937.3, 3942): 3939.2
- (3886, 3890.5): 3888.5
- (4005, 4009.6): 4007.5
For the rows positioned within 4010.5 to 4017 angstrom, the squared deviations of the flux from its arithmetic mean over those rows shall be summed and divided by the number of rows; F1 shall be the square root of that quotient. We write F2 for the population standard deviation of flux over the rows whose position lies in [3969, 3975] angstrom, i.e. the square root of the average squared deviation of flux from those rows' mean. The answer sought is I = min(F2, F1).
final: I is 0.35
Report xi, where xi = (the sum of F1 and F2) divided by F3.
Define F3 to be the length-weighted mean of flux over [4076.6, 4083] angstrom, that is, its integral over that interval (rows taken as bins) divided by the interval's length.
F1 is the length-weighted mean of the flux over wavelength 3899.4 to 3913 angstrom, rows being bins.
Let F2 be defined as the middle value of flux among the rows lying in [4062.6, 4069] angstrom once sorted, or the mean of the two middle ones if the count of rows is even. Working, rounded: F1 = 14.9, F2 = 14.5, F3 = 14.3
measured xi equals 2.0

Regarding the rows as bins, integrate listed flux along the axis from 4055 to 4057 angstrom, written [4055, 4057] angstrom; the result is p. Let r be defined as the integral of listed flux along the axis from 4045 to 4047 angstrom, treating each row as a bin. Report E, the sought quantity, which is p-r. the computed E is -2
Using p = 28.4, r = 30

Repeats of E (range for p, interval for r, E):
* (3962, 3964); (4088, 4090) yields 0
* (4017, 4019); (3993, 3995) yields 1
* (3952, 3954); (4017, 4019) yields 0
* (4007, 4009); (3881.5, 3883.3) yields 5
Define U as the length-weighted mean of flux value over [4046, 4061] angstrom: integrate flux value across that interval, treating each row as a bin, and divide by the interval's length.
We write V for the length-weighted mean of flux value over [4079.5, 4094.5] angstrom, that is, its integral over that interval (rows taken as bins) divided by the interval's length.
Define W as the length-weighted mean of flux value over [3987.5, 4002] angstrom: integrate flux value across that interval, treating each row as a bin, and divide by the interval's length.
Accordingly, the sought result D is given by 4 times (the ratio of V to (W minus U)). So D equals -163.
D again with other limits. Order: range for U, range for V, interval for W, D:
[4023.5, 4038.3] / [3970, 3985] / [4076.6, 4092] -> -38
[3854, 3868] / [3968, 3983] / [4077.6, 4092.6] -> -33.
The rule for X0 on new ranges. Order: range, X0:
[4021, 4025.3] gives 4021.18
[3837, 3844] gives 3842.85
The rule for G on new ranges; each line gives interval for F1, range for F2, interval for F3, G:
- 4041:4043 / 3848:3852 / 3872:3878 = 8.2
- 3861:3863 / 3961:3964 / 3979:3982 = 7.8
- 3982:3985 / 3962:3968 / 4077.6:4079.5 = 7.8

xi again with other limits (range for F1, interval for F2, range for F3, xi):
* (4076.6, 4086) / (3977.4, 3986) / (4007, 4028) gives 1.9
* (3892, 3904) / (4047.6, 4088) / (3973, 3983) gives 2.2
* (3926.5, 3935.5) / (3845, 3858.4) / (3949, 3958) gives 2.1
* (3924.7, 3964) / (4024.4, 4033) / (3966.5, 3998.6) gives 2.3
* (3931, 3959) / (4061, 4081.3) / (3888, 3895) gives 2.4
